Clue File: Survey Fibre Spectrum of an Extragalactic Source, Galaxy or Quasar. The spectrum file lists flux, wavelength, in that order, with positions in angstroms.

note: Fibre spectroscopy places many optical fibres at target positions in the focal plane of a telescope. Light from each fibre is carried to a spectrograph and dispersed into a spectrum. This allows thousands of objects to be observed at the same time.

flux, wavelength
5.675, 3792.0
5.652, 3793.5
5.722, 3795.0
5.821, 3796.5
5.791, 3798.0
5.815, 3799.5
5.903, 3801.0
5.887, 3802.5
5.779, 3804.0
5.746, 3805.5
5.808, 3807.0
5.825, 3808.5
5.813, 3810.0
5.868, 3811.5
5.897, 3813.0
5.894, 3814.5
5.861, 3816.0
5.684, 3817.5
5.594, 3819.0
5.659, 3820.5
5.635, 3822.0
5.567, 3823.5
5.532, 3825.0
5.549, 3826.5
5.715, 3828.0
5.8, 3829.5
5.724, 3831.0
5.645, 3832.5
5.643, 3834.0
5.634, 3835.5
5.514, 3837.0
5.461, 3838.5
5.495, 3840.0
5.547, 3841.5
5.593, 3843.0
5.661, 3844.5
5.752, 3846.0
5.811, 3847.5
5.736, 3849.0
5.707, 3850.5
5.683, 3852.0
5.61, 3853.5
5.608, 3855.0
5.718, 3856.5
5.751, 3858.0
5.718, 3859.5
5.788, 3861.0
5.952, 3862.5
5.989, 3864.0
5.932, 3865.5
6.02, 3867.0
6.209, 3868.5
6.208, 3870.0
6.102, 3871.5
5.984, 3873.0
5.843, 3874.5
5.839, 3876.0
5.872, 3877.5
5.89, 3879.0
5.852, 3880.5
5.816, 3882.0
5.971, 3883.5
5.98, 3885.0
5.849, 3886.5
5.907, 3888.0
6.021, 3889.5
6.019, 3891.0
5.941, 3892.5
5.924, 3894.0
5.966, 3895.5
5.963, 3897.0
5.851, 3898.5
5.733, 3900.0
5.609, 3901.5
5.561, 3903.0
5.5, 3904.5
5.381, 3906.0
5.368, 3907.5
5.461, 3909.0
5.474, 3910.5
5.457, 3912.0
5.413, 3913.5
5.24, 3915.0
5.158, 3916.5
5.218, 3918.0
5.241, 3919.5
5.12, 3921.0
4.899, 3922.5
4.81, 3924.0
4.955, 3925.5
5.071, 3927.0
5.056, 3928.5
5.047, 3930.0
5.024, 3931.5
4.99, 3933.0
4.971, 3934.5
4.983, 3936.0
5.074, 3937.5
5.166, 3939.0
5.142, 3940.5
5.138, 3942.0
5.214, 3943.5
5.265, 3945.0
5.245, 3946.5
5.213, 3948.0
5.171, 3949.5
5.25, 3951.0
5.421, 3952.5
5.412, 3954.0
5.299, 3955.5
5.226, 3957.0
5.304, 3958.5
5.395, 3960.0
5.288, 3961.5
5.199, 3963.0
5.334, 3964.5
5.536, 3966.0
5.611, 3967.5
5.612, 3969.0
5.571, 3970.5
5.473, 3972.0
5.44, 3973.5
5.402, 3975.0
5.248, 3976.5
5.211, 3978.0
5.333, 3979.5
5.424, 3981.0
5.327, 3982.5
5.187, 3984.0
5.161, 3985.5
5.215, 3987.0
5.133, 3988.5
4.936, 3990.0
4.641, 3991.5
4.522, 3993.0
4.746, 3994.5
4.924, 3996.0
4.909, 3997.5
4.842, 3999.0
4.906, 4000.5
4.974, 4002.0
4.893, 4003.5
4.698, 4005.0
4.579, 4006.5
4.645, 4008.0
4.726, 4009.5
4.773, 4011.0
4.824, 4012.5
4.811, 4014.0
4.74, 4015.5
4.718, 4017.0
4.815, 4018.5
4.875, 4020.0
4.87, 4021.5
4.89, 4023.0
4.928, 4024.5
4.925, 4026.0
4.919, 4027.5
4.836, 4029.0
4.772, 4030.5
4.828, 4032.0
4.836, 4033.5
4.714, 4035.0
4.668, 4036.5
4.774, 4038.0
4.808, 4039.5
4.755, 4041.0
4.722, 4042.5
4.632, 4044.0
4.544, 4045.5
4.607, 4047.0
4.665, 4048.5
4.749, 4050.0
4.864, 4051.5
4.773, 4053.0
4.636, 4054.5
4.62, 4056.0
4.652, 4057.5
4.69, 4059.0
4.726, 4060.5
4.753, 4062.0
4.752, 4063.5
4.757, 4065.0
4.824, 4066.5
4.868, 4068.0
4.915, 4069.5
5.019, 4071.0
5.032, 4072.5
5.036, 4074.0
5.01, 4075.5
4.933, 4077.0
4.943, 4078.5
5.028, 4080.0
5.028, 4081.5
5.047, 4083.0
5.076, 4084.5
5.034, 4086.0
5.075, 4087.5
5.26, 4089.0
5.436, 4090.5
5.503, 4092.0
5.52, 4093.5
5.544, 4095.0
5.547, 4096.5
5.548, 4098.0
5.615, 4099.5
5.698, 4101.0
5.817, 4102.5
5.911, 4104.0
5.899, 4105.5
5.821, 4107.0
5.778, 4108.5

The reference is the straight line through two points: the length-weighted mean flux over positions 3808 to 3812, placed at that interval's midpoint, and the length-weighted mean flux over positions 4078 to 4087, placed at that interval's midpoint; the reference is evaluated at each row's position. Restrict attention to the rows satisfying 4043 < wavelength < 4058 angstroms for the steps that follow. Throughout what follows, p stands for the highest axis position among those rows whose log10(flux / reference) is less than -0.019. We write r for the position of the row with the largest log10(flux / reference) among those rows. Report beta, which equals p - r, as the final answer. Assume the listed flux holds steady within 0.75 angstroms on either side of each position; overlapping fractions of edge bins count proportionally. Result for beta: 6.0 angstroms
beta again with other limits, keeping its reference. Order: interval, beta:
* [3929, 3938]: 0.0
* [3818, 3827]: 4.5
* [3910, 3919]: 7.5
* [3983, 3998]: 10.5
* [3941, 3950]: 4.5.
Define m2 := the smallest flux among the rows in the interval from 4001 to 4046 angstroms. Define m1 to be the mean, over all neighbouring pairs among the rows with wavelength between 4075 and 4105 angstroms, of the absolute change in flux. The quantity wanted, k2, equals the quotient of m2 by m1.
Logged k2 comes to 76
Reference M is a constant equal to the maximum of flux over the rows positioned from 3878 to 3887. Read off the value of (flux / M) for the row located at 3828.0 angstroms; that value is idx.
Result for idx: 0.96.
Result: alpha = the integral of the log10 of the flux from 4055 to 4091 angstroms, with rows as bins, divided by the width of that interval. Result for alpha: 0.69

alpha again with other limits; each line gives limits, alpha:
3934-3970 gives 0.72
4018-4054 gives 0.68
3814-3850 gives 0.75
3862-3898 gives 0.78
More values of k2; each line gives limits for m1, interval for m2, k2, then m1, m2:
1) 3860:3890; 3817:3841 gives 69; 0.079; 5.461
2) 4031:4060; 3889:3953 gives 71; 0.067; 4.81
